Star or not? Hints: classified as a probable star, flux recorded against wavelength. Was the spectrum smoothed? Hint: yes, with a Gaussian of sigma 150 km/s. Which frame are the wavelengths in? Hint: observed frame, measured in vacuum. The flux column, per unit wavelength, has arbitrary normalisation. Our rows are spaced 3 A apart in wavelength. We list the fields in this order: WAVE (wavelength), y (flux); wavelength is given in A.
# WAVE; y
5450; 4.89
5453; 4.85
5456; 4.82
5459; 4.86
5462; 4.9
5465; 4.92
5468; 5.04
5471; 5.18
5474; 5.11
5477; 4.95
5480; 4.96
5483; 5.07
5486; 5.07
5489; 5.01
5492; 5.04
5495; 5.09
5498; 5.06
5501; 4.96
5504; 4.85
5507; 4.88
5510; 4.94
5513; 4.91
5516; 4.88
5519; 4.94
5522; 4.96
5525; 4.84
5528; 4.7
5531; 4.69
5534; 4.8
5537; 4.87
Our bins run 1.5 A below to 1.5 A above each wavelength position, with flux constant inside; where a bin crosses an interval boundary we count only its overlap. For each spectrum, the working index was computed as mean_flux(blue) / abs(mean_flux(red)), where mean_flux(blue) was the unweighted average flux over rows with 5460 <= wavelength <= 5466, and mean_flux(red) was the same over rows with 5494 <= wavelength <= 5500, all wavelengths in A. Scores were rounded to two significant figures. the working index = 0.97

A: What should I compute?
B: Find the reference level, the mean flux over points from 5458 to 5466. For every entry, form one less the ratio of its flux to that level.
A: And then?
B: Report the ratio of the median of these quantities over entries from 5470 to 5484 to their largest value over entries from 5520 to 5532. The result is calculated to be -1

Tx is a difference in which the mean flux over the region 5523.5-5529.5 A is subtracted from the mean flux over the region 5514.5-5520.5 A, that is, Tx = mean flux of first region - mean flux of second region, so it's 0.14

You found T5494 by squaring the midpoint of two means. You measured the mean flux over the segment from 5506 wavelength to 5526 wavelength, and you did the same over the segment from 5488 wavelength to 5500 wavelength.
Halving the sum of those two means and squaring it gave 24.8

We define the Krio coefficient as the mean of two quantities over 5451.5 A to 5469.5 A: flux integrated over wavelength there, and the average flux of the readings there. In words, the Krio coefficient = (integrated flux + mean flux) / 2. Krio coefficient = 46.5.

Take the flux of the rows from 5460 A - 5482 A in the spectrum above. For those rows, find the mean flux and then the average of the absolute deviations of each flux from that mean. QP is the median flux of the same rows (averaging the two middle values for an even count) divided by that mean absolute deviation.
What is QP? 57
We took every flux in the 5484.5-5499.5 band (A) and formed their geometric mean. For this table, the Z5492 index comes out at 5.05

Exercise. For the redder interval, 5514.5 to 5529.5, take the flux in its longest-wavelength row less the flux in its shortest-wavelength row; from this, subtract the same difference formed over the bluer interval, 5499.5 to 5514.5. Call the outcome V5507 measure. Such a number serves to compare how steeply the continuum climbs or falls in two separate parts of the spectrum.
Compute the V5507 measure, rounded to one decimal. -0.1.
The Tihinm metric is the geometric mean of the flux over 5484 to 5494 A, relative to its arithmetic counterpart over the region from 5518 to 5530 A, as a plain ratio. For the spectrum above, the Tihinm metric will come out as 1.04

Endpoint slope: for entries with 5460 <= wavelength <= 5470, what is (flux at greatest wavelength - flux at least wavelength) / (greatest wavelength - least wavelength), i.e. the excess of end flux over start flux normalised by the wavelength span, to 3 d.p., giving 0.023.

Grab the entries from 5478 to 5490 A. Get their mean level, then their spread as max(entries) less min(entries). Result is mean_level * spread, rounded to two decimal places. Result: 0.55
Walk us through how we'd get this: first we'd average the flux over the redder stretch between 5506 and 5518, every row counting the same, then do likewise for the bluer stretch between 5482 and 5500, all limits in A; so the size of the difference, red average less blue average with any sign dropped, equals 0.15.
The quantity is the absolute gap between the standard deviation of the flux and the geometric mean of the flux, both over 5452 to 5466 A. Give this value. 4.83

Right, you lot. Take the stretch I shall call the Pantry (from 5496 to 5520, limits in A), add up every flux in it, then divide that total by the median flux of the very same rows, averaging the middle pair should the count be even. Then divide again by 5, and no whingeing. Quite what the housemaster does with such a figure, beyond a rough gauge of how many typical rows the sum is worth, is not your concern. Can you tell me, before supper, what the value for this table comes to 1.60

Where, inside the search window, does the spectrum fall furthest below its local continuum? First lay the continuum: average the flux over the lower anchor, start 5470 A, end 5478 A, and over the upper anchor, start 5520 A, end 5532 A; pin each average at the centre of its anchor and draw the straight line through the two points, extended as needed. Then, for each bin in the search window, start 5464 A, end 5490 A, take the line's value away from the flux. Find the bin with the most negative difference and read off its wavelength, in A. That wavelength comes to 5465 A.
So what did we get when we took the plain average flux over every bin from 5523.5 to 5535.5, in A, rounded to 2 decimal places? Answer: 4.76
